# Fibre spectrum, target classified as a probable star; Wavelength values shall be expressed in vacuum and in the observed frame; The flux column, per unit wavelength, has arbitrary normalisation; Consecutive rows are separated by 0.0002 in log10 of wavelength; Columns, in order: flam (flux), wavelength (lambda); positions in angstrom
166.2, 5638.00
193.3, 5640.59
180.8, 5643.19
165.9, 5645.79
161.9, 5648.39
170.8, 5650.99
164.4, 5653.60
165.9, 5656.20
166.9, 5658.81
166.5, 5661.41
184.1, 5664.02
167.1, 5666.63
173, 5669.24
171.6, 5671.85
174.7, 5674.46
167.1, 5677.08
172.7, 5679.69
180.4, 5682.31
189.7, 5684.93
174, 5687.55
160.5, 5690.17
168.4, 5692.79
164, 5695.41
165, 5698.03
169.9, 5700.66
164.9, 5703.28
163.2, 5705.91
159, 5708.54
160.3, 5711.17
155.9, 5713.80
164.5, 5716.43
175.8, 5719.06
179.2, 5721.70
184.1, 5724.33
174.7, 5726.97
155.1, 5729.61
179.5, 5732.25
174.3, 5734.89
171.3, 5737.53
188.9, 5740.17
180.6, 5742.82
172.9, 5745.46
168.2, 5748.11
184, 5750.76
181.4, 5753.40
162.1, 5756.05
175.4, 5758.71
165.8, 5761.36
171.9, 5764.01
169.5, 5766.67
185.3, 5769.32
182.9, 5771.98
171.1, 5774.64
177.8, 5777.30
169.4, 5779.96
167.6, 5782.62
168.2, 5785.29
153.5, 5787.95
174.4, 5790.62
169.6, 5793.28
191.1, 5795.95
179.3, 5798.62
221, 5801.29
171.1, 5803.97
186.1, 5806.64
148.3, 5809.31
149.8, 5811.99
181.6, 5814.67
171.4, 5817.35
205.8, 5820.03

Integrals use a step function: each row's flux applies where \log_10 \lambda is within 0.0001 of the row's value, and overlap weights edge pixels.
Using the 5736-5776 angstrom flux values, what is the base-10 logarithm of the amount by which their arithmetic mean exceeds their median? 0.40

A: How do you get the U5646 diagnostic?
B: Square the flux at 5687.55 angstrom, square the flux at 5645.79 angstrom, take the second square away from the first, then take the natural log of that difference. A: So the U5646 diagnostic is 7.9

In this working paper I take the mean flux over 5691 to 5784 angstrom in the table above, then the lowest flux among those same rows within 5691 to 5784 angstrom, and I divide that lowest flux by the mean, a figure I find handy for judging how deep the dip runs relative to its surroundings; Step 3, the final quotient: 0.904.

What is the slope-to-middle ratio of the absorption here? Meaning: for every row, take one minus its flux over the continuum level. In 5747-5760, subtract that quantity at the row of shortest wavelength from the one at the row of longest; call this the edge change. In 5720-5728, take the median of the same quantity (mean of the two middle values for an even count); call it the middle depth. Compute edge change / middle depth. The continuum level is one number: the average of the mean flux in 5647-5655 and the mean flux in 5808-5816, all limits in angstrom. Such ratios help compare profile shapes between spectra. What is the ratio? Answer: 0.4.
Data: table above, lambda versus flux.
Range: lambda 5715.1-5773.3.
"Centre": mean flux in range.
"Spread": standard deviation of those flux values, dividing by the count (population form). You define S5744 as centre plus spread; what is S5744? 183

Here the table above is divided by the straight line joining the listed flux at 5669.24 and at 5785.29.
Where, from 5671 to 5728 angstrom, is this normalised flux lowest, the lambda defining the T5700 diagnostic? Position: 5713.80 angstrom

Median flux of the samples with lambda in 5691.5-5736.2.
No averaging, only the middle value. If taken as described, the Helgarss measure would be 165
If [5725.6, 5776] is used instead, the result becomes 174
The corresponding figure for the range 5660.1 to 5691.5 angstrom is 173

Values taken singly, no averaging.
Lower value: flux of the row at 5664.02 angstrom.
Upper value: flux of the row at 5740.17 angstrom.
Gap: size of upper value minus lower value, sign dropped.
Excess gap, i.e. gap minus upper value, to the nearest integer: -184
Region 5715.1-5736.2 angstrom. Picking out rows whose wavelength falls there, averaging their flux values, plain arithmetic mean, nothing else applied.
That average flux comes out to 173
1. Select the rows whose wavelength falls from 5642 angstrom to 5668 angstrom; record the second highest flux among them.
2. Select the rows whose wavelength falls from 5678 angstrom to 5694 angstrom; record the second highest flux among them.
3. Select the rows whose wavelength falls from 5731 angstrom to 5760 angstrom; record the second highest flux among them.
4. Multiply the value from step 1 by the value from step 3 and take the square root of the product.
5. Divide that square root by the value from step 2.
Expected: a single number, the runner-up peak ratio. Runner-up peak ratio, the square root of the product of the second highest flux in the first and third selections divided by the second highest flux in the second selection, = 1.01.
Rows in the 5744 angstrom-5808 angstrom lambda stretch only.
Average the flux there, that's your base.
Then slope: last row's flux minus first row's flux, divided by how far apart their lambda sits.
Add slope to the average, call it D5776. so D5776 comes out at 176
